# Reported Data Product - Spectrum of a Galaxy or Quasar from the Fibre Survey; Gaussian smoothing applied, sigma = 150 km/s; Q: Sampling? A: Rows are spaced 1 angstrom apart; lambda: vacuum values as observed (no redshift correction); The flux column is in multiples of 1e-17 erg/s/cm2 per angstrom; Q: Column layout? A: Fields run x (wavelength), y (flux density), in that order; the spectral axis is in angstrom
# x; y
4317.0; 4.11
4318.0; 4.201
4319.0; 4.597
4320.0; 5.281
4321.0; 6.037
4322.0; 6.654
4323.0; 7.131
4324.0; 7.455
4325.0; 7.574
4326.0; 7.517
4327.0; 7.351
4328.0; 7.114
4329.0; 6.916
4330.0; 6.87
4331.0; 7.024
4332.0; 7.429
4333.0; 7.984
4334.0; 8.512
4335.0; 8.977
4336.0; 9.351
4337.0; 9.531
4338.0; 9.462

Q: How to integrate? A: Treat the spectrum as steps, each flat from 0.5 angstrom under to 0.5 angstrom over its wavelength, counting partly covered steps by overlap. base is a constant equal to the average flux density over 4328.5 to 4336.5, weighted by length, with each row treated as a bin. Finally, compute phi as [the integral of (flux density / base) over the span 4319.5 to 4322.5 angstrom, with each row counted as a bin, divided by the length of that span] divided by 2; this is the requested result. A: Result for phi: 0.38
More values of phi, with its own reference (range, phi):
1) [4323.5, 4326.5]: 0.48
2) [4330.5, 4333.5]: 0.47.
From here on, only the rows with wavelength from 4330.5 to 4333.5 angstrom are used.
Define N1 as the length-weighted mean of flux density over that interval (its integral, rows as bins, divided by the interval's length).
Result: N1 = 7.5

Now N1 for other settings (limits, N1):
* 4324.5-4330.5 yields 7.2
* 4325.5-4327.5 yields 7.4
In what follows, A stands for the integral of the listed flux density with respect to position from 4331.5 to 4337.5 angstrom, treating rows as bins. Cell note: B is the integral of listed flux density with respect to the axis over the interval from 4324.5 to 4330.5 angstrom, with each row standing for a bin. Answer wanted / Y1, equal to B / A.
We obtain 0.84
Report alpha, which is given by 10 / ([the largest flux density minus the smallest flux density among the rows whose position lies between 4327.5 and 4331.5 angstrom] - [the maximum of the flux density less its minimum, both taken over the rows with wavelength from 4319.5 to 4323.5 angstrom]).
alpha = -6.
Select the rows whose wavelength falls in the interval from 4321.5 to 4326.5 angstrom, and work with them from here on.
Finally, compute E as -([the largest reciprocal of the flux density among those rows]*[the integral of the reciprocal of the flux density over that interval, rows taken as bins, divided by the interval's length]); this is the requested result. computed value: -0.0207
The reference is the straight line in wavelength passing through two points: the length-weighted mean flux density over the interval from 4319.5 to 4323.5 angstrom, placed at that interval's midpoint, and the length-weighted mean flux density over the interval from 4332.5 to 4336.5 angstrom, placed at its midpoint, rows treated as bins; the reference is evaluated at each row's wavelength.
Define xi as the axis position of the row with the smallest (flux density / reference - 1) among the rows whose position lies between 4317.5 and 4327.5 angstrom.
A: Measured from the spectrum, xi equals 4318.0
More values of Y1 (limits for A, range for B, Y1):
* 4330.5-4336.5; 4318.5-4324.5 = 0.75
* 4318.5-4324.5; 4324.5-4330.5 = 1.17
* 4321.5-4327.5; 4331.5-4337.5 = 1.19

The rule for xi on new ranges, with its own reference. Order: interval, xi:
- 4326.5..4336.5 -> 4331.0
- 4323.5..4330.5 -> 4330.0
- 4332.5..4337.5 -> 4333.0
